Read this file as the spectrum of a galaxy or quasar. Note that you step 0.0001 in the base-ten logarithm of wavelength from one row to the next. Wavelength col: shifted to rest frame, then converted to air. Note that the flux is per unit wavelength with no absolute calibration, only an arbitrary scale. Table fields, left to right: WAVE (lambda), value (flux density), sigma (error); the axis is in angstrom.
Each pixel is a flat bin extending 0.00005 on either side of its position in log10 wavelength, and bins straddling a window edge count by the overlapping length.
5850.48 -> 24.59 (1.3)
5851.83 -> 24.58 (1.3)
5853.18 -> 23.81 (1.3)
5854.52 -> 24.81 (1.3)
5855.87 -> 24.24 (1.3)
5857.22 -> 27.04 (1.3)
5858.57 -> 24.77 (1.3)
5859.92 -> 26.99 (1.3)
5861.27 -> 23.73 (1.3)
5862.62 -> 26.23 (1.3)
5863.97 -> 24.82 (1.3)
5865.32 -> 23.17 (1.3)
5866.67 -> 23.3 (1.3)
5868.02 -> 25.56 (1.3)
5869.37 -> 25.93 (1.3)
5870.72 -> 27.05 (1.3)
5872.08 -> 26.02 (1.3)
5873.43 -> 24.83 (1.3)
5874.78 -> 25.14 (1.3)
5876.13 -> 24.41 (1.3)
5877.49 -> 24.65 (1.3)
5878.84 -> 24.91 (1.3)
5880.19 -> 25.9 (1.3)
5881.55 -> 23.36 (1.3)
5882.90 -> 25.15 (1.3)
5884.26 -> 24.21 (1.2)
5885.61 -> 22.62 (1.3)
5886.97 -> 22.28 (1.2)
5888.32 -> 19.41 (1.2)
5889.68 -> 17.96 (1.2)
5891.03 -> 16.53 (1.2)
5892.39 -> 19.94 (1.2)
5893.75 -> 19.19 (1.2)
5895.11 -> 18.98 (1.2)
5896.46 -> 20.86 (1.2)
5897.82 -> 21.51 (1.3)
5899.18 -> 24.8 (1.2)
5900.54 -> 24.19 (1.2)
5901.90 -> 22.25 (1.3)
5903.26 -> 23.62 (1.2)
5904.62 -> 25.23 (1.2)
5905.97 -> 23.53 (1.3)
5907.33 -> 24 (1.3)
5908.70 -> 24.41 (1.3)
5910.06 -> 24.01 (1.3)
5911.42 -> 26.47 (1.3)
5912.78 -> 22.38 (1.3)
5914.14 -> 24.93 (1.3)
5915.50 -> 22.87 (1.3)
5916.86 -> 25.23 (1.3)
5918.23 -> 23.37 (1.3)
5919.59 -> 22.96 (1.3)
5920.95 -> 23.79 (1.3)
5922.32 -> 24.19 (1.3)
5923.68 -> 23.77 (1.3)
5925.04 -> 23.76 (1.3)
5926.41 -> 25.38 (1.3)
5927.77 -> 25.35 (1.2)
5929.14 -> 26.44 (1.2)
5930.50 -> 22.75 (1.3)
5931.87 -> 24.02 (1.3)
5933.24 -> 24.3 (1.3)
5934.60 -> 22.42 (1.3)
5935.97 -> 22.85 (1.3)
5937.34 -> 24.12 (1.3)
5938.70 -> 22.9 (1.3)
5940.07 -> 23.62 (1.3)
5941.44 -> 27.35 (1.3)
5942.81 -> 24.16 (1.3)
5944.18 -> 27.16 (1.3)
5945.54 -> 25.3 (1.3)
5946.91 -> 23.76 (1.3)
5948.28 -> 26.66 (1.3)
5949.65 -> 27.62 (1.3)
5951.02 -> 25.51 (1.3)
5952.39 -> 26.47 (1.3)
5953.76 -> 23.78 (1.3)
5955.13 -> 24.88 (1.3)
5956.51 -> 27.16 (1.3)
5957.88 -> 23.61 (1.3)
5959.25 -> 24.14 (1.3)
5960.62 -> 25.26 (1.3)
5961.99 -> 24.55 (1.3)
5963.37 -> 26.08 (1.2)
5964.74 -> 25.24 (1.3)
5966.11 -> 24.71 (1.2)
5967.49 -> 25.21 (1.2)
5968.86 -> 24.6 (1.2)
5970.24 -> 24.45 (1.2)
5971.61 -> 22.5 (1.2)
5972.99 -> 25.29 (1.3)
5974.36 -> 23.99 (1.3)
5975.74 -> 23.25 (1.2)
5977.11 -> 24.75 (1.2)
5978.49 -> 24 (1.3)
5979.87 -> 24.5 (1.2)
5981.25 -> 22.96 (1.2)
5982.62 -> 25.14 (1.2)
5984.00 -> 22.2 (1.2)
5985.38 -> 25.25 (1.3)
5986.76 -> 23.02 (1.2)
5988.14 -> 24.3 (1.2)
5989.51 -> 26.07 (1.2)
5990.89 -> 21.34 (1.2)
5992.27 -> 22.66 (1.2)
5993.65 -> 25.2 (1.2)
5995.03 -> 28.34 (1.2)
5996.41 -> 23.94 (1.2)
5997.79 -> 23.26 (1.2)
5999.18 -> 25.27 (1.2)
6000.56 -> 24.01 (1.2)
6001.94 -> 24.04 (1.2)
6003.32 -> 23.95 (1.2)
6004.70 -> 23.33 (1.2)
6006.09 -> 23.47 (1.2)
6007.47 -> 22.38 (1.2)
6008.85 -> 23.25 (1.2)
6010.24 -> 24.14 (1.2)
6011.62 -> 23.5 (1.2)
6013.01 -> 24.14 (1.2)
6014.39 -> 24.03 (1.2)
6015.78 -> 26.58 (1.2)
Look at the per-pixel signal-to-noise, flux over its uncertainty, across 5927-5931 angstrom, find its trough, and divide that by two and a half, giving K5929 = 7.00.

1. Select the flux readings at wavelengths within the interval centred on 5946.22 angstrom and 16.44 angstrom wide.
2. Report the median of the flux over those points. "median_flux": 25.4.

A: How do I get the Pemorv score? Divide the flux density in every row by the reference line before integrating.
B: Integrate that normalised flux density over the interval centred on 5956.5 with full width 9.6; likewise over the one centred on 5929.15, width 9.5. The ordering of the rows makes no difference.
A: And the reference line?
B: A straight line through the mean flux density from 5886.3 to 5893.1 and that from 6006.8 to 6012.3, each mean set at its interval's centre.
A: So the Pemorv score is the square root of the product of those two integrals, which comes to 11.3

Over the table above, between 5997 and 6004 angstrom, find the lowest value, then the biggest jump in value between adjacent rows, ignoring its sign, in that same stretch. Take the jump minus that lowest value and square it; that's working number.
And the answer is 452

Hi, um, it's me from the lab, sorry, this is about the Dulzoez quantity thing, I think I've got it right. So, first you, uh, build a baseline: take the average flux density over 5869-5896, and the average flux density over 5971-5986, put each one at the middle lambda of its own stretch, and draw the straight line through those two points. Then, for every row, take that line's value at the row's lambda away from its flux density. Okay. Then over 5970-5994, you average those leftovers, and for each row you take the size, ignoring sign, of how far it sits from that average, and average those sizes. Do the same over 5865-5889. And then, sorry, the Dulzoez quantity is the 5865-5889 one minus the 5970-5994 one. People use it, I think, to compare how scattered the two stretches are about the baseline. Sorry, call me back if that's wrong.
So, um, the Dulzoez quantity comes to 0.27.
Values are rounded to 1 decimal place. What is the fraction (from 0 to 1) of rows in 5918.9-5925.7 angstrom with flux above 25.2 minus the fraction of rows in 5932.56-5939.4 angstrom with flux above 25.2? 0.0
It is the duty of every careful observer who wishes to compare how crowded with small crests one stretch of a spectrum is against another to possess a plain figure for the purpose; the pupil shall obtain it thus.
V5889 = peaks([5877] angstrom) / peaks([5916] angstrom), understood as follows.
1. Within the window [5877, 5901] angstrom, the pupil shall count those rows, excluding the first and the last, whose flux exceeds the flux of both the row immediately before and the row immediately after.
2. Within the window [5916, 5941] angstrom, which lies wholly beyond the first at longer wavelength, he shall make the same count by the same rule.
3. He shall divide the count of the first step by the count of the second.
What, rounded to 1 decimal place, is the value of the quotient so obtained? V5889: 0.8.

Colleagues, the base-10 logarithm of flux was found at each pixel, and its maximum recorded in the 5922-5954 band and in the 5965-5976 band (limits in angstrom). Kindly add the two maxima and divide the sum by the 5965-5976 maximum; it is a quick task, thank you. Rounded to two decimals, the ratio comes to 2.03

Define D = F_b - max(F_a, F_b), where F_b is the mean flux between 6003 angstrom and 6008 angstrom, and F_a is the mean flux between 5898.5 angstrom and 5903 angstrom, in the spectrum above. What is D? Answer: -0.5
